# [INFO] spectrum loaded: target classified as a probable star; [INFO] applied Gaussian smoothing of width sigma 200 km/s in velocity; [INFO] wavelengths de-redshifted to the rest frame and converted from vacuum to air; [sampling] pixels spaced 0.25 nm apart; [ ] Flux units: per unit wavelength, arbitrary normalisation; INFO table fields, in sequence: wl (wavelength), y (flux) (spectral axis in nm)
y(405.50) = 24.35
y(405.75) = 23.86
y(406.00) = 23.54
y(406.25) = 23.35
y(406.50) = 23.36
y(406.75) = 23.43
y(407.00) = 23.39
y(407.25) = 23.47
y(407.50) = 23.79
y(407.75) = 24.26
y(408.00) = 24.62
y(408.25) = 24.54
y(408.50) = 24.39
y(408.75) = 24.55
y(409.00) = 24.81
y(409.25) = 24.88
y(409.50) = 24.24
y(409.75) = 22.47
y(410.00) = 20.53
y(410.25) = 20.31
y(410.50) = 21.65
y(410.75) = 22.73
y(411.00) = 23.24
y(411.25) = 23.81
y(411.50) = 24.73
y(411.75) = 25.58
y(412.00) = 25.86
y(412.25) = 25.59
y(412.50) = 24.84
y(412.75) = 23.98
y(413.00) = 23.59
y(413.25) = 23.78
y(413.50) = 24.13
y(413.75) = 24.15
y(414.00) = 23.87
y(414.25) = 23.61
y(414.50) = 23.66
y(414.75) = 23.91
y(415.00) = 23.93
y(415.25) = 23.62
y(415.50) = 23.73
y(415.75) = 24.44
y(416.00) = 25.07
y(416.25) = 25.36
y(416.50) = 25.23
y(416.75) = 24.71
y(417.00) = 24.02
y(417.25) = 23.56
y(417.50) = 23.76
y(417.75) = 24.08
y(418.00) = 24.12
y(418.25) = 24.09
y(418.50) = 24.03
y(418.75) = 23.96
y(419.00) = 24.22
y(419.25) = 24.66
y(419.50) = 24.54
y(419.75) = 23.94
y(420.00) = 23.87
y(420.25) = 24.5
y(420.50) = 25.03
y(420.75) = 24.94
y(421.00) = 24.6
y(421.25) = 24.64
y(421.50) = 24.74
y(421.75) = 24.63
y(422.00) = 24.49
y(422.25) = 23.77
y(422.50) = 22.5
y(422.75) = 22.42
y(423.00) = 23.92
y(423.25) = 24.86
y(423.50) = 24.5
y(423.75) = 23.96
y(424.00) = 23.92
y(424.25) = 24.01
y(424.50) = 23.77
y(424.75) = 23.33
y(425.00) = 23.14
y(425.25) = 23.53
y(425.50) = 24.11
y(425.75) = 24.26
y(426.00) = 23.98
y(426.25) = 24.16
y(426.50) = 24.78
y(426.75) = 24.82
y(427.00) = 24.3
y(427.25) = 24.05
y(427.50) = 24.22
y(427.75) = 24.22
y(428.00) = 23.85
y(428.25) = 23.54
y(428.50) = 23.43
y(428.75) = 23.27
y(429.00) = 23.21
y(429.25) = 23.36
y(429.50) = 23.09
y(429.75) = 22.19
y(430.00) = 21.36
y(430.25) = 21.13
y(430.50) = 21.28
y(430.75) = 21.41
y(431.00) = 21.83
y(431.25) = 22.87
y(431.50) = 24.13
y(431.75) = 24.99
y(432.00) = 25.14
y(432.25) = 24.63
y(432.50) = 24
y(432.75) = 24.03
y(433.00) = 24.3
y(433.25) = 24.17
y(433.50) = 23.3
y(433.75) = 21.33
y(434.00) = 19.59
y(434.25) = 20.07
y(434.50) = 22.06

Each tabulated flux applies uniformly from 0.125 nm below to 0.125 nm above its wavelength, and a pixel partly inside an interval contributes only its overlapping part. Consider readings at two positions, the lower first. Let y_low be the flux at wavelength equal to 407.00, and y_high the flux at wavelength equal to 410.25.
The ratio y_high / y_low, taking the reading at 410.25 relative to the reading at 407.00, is 0.87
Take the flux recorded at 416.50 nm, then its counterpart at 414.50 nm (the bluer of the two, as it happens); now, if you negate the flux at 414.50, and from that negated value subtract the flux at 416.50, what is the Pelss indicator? -48.9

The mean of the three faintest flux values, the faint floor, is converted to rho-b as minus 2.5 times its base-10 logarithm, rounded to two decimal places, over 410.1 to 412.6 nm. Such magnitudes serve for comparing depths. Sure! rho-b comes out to -3.33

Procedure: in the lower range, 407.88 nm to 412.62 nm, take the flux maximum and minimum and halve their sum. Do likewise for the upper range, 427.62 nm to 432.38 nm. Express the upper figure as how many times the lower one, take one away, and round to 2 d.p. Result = 0.00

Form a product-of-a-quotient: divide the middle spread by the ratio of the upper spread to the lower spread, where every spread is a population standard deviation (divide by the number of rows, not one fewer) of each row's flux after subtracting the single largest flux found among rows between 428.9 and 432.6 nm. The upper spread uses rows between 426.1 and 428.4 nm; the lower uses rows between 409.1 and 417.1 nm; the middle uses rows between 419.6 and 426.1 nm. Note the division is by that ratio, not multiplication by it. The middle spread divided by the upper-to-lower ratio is 2.2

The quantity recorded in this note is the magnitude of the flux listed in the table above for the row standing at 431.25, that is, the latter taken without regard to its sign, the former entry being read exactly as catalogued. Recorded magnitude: 22.9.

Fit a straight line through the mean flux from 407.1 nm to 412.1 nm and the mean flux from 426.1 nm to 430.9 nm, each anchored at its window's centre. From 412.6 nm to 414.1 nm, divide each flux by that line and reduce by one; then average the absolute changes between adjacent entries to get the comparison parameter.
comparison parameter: 0.010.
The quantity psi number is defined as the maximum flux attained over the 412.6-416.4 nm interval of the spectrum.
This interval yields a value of 25.36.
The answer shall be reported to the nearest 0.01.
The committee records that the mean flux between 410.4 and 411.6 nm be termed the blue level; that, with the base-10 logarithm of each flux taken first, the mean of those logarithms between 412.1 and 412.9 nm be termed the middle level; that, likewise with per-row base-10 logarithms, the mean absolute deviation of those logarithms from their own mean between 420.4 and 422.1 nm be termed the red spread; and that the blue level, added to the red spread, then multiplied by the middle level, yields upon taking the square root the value 5.69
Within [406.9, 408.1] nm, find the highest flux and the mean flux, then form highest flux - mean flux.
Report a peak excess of 0.7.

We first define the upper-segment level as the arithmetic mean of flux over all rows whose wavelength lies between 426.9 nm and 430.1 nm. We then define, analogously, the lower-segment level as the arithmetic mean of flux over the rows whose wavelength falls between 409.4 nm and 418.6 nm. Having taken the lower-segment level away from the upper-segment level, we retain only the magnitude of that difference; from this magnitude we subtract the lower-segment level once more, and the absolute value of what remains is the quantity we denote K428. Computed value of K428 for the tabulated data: 23.4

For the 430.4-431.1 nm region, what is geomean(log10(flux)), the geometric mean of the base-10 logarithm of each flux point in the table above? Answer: 1.33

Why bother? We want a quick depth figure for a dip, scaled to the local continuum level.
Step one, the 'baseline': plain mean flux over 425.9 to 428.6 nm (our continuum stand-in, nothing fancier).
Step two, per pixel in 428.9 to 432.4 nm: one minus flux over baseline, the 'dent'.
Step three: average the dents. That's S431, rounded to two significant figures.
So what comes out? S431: 0.051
